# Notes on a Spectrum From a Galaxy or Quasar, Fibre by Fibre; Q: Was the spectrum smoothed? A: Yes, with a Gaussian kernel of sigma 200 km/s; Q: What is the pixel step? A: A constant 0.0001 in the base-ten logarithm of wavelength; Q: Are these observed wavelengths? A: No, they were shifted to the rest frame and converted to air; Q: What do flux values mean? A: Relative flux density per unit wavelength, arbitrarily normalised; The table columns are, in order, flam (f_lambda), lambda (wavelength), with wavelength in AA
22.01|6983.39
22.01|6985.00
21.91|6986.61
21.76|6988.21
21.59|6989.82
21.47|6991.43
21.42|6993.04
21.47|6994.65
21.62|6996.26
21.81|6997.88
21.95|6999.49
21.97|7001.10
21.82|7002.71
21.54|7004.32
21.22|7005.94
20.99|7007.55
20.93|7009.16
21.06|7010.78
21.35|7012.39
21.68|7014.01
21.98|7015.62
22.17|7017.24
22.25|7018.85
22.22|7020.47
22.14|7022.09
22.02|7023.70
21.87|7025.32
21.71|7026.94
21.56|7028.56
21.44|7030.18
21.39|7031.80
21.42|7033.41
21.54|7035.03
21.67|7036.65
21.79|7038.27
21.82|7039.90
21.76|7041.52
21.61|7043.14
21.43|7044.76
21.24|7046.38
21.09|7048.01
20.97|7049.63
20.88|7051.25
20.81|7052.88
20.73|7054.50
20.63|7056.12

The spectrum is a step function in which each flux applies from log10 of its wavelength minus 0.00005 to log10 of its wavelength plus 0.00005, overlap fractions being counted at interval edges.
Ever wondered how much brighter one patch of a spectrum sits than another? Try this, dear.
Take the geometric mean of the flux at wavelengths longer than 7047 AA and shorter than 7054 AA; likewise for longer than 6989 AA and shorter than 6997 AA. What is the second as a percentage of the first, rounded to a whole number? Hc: 103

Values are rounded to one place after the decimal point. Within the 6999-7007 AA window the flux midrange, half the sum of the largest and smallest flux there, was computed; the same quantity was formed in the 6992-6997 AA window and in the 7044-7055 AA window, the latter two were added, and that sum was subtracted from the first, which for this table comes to -21.0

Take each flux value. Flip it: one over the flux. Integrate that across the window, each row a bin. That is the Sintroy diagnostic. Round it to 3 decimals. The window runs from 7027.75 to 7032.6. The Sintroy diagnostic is 0.226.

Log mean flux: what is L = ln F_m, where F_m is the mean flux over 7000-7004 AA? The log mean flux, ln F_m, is 3.09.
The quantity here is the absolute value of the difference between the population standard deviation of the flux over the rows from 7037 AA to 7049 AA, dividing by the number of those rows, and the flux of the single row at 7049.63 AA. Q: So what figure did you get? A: 20.7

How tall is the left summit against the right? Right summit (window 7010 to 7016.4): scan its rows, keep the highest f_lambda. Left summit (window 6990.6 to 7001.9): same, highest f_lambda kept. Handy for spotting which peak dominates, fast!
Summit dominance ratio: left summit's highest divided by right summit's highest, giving 1.00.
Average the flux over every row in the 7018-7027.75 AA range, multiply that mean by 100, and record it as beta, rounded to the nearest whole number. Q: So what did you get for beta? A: 2204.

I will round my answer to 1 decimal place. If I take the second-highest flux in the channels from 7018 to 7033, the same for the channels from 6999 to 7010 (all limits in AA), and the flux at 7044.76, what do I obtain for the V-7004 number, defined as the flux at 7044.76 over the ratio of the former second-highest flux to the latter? 21.2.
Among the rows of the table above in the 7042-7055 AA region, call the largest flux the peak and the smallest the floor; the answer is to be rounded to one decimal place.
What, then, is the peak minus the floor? 0.9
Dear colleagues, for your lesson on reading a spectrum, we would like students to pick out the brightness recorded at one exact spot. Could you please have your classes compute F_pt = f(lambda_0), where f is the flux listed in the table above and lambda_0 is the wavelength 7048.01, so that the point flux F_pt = 21.09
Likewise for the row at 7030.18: 21.44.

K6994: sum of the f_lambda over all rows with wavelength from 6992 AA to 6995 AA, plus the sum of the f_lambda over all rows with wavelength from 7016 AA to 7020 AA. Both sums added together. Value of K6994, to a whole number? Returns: 87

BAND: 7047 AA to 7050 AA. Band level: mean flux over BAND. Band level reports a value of 21.0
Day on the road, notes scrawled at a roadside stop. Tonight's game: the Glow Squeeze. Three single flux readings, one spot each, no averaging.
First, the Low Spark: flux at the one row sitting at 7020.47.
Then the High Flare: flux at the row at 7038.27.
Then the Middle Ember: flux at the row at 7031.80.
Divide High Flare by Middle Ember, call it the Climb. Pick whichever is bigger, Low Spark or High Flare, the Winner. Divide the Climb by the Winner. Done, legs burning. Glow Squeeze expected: 0.0458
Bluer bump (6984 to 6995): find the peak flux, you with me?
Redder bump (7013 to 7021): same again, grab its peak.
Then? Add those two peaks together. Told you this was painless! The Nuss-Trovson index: 44.3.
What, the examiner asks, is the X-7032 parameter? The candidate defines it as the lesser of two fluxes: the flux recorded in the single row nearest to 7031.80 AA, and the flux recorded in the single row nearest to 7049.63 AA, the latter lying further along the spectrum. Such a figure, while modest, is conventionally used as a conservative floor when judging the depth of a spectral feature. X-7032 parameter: 21.0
